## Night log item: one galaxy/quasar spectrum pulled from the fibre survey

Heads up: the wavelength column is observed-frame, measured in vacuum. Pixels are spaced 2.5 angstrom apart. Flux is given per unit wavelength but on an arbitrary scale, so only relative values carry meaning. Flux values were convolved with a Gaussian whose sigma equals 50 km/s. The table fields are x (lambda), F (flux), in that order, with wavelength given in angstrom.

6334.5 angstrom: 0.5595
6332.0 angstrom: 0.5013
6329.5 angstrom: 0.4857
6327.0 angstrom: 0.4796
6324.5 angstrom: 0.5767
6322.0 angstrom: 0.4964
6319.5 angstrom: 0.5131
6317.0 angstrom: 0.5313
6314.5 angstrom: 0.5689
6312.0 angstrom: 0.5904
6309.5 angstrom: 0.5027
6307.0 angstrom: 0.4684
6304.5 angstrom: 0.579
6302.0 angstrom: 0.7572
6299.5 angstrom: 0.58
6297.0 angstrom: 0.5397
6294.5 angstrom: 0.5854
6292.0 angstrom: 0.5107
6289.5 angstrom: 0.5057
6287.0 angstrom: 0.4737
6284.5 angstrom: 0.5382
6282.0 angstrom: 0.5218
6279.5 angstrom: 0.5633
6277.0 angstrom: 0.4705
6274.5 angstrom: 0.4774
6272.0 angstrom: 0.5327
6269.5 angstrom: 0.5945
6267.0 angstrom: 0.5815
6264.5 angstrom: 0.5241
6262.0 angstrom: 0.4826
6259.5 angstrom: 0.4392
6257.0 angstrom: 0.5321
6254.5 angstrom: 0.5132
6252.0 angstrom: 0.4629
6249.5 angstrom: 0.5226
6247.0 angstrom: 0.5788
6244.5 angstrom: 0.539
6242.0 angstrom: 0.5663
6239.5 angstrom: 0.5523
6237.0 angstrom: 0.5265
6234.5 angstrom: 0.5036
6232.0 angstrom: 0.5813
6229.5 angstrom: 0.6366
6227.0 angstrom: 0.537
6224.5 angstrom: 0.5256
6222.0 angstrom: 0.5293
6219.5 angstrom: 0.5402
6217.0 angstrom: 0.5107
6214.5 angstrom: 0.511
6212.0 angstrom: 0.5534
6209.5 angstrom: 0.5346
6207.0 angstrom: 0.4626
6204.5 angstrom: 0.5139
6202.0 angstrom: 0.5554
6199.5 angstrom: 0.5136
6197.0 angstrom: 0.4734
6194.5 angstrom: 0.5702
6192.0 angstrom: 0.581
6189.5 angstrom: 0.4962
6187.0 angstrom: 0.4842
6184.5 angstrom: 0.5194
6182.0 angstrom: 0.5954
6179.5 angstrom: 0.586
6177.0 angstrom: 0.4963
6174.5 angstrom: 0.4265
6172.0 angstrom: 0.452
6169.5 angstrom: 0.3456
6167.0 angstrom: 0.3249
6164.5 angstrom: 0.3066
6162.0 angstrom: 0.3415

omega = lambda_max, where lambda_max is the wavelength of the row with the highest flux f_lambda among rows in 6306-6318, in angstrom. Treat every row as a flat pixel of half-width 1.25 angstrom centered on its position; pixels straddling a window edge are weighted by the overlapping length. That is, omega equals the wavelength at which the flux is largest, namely 6312.0 angstrom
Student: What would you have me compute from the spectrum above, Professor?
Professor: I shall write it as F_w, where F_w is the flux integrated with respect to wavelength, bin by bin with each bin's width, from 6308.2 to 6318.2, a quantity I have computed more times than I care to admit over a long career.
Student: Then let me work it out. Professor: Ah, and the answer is 5.48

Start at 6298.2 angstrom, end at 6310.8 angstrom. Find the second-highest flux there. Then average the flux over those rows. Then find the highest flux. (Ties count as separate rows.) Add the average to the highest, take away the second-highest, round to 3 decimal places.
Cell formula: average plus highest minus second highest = 0.755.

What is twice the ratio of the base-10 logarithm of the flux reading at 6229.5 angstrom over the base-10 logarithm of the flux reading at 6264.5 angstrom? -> 1.4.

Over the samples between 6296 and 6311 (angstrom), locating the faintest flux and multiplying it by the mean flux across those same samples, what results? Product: 0.268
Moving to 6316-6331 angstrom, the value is 0.246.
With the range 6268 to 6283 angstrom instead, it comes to 0.248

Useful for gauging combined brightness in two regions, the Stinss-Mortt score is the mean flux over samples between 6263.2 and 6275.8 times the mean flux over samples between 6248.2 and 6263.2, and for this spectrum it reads 0.267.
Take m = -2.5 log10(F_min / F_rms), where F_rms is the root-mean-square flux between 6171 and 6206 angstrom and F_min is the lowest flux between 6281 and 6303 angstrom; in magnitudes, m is 0.104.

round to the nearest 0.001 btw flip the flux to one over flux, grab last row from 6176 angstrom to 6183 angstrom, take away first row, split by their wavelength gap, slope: -0.067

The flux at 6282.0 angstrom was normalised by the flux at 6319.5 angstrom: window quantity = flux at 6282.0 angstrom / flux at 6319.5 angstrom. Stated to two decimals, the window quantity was 1.02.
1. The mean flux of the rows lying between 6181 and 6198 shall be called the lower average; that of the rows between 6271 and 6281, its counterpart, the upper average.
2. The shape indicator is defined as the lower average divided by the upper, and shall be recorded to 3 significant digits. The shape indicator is 1.04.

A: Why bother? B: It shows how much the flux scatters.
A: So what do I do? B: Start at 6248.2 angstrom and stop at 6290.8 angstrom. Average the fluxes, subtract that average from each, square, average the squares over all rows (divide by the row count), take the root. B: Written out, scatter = 0.0414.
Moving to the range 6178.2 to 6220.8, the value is 0.0386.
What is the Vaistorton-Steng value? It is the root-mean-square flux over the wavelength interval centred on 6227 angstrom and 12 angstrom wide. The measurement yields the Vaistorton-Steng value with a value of 0.564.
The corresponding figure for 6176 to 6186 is 0.551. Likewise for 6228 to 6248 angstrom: 0.562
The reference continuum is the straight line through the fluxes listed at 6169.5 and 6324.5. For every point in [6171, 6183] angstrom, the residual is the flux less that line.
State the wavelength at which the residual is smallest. 6174.5 angstrom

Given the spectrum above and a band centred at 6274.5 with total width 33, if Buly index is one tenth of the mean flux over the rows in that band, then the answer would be 0.0516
